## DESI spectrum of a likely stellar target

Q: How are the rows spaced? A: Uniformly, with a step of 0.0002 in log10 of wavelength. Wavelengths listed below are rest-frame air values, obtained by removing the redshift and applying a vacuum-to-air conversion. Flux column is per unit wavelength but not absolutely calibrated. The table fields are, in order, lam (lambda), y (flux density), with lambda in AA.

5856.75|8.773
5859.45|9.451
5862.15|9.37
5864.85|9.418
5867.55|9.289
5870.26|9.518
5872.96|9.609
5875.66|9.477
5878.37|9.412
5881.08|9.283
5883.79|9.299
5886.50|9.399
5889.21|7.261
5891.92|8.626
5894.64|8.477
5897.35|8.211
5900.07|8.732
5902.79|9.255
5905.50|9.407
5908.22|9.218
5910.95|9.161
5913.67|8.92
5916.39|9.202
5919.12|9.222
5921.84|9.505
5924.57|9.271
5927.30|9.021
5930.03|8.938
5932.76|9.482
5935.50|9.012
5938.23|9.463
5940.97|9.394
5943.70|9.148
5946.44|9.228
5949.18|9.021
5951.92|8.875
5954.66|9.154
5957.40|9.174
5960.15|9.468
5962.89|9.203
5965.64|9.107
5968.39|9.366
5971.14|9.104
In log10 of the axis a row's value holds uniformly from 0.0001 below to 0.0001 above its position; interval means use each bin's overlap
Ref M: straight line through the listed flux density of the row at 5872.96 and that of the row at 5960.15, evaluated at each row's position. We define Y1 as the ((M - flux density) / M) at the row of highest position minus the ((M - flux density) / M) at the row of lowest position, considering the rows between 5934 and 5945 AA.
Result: -0.02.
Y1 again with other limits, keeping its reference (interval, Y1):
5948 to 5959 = -0.02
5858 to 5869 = 0.02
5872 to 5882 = 0.03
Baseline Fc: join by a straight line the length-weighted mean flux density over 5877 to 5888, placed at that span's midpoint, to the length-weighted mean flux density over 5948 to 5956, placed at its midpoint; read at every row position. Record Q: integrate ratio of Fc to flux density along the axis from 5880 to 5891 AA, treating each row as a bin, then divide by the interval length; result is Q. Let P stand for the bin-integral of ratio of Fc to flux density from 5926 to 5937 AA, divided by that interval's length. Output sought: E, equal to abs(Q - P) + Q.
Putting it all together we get 1.14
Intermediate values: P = 1.00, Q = 1.07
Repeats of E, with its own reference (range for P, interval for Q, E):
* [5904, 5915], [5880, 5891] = 1.14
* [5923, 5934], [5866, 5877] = 0.99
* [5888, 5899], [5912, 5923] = 1.14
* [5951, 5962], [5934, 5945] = 0.98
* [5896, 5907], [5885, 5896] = 1.18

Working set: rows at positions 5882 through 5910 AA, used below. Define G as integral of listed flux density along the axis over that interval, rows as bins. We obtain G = 246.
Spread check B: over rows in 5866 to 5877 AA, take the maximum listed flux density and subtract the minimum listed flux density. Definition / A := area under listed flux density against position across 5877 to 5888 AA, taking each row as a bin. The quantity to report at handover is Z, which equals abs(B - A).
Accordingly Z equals 102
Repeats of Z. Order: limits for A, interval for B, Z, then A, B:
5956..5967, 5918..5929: 101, 102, 0.48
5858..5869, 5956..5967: 103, 103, 0.36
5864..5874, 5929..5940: 94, 95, 0.54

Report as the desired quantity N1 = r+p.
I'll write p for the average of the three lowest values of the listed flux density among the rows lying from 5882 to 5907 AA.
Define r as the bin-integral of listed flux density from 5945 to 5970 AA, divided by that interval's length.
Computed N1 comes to 17.2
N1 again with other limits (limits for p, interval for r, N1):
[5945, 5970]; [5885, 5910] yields 17.7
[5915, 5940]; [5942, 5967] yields 18.1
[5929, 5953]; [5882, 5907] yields 17.7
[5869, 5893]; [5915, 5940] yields 17.6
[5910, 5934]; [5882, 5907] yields 17.7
